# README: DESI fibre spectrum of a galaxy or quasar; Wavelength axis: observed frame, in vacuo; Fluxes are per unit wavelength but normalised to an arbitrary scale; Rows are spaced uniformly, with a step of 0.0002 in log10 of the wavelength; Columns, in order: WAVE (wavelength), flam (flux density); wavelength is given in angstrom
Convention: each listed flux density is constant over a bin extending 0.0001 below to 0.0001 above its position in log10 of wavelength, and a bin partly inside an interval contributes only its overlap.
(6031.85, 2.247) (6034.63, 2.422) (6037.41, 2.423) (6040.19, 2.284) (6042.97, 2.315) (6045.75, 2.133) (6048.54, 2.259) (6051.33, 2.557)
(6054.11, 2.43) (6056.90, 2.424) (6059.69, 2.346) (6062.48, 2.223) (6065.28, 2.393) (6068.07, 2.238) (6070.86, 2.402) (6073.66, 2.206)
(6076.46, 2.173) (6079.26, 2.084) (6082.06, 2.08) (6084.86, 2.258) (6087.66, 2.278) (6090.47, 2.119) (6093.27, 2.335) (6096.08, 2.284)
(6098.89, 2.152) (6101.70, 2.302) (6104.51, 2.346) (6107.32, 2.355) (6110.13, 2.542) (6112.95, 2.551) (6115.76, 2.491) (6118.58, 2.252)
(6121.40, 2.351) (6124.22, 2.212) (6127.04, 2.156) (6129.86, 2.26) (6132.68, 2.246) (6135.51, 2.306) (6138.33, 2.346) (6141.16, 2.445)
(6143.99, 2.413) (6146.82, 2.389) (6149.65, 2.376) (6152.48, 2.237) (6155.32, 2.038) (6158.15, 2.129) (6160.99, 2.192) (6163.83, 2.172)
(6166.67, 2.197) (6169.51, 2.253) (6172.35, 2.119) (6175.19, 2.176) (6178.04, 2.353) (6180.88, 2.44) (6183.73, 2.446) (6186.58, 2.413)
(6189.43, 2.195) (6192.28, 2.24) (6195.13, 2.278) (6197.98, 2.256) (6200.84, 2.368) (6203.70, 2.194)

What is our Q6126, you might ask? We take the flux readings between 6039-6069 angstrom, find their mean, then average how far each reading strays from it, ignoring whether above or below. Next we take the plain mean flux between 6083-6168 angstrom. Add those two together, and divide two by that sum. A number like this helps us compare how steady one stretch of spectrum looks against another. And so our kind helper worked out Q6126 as 0.839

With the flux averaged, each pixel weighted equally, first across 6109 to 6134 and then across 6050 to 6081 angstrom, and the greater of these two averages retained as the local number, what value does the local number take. 2.34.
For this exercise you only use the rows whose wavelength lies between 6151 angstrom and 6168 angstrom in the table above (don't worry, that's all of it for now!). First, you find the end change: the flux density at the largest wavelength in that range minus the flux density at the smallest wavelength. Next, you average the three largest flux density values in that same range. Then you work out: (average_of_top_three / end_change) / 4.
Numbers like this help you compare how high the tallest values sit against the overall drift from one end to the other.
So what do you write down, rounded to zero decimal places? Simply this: -14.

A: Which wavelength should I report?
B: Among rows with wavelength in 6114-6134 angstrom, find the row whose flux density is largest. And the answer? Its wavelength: 6115.76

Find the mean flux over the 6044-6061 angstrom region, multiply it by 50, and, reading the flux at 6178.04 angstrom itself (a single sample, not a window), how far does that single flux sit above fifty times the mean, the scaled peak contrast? -116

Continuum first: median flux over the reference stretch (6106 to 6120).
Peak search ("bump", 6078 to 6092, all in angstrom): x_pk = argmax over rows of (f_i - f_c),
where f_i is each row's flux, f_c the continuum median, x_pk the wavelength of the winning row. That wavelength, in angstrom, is 6087.66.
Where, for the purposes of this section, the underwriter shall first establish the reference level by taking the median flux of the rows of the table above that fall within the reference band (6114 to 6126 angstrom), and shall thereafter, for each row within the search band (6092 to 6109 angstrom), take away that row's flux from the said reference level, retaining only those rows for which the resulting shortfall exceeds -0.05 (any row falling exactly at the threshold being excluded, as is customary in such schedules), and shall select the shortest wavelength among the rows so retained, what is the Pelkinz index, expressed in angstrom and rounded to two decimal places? 6093.27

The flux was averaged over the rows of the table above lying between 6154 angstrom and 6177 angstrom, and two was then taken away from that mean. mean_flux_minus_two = 0.16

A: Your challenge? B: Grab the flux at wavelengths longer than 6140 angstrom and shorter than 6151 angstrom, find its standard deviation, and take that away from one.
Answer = 0.97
